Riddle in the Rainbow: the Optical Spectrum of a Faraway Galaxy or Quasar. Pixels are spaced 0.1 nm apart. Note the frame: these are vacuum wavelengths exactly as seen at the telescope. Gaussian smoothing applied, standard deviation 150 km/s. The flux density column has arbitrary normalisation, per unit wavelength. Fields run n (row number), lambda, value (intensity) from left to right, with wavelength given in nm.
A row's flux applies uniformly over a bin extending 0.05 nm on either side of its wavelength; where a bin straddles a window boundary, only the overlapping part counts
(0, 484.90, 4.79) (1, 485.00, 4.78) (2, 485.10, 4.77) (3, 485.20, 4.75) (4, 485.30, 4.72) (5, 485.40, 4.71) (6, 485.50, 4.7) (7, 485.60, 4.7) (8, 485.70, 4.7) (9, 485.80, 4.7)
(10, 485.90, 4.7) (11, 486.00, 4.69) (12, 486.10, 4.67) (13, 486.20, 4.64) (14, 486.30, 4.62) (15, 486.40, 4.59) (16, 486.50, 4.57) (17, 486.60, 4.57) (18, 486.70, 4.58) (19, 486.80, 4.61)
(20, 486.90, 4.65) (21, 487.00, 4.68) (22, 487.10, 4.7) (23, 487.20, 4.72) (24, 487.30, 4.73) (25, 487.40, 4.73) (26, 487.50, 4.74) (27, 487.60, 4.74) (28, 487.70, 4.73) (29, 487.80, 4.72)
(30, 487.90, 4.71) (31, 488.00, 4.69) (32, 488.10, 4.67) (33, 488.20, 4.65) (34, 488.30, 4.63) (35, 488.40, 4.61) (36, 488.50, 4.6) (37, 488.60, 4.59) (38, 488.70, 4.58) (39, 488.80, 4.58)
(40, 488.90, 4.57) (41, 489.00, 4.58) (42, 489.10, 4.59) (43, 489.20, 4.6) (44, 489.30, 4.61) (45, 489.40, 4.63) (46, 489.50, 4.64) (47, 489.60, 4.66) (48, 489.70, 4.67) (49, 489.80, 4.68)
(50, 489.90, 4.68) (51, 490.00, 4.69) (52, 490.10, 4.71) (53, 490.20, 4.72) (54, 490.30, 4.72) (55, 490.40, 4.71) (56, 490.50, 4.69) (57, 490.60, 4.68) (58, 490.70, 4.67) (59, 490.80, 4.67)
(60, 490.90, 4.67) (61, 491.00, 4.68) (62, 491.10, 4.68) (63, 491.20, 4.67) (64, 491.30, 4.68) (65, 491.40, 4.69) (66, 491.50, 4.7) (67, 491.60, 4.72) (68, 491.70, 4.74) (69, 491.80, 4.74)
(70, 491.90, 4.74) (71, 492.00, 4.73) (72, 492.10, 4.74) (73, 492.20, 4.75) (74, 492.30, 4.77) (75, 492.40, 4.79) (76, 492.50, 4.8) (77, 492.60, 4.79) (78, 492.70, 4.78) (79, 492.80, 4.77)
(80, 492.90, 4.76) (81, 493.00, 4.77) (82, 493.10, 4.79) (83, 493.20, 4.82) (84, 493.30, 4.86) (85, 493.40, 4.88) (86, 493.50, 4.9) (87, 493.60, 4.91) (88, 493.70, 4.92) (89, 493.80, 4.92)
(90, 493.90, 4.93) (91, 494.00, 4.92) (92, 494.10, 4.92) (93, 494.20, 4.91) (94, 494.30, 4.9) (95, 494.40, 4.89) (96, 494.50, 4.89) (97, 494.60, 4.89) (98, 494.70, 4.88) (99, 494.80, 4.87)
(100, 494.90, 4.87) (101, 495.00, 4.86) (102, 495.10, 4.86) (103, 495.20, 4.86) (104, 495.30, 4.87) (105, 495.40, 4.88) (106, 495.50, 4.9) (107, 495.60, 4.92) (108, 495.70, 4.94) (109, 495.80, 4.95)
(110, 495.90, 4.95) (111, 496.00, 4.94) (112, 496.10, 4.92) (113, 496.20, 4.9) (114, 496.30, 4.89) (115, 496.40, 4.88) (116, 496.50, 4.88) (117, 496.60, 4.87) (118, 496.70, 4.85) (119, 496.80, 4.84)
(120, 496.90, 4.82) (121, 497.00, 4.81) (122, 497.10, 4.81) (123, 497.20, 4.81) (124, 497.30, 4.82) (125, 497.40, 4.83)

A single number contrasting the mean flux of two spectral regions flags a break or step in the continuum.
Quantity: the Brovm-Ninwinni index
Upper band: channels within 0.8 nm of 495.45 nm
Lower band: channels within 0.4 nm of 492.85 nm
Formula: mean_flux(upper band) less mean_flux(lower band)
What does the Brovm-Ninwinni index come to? 0.11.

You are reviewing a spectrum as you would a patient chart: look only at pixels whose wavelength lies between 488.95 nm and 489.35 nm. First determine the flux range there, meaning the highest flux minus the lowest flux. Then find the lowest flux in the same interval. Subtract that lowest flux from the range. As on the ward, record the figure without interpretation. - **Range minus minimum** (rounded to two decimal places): -4.55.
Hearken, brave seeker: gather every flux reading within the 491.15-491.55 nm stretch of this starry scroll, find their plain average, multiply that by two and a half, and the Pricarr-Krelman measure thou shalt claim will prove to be 11.7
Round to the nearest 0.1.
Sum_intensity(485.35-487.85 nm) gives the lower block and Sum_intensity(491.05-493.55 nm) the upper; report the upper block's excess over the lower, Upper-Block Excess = 2.2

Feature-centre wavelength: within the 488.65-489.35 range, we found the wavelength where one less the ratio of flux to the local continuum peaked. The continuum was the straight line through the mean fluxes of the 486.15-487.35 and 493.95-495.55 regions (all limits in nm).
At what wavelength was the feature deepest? 488.90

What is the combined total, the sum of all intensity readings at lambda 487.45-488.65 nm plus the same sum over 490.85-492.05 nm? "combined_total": 113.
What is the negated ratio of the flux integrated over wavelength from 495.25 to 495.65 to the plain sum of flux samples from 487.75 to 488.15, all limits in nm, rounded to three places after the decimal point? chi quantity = -0.104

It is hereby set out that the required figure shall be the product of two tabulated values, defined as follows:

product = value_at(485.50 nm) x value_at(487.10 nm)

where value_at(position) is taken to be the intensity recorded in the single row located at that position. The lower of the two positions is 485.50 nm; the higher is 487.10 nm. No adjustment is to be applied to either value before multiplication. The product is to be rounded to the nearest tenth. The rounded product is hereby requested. 22.1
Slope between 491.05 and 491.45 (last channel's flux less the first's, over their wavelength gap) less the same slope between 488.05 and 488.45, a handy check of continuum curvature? 0.23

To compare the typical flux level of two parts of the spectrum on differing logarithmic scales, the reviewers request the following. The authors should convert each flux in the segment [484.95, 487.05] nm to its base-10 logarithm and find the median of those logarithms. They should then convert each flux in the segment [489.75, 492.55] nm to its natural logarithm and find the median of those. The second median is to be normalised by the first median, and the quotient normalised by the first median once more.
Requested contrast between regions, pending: 3.44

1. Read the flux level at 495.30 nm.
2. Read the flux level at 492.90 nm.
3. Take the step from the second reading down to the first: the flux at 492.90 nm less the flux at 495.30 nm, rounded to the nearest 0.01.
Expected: -0.11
